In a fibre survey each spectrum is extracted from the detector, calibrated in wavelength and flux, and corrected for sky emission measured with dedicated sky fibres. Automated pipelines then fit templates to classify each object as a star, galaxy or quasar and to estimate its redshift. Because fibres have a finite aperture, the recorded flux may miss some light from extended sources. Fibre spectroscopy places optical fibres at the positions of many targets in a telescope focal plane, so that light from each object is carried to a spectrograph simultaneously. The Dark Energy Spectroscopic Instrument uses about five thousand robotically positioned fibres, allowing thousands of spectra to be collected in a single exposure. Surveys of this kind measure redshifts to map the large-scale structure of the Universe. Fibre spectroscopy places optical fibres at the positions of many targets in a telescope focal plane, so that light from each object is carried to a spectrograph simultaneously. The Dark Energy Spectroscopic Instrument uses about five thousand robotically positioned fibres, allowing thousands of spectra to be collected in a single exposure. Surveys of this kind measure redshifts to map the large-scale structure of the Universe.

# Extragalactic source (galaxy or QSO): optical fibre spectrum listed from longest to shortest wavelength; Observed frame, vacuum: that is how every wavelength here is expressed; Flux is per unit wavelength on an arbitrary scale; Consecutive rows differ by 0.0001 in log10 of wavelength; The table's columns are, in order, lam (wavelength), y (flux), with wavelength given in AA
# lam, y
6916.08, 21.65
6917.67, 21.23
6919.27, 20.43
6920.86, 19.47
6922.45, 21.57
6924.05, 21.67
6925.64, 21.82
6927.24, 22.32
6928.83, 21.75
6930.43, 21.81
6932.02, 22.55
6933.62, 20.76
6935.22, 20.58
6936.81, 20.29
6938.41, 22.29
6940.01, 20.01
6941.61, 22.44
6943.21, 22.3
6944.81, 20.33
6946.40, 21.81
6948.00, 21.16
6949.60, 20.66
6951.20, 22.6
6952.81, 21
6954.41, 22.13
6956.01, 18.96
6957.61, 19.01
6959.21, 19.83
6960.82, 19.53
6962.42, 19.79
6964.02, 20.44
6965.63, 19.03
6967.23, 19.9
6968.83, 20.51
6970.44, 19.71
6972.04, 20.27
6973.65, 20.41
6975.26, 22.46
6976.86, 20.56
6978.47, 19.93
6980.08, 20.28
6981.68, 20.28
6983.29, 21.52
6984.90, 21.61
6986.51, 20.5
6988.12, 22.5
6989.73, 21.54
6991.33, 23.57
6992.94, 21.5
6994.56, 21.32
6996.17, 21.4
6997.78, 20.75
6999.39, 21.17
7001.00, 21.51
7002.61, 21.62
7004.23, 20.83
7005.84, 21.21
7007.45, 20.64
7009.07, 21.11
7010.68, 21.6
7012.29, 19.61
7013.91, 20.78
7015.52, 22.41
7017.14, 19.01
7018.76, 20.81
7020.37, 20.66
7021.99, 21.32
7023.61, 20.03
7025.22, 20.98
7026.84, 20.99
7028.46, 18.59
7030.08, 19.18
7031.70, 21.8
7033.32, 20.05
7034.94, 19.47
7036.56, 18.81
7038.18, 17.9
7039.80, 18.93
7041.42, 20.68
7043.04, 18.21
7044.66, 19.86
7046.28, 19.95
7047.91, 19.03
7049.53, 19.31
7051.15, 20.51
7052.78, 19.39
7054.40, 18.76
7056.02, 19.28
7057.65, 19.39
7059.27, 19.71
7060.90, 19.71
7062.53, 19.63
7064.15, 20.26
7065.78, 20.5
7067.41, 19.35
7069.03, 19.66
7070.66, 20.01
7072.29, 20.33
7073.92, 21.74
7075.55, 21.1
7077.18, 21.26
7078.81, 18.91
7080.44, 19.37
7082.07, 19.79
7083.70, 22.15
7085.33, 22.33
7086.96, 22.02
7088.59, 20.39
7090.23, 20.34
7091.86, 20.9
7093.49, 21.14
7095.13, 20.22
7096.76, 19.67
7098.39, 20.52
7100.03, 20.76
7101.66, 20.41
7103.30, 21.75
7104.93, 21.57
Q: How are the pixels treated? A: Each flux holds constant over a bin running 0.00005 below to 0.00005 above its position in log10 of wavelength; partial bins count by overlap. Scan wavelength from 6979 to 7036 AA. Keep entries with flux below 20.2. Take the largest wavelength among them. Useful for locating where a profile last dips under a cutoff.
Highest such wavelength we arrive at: 7034.94 AA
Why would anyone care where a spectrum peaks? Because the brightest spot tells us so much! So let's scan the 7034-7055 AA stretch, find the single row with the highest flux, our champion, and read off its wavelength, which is 7041.42 AA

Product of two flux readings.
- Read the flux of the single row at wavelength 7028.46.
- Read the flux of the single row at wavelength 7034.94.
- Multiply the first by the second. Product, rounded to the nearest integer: 362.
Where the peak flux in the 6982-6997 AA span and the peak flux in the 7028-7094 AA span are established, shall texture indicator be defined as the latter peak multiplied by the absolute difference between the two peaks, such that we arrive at 28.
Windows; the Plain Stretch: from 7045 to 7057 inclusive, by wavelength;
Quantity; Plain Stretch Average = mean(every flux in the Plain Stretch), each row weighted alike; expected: 19.5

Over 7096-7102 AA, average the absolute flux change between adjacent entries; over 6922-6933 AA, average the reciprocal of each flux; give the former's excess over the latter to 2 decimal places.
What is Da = 0.43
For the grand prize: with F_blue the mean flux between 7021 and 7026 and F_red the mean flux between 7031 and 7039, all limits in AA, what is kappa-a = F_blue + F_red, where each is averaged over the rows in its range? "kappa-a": 40.4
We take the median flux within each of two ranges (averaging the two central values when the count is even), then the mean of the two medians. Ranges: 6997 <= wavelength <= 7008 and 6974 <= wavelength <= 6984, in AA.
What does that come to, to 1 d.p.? 20.8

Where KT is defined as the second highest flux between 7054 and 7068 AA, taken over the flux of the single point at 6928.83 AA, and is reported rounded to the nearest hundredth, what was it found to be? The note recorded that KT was 0.93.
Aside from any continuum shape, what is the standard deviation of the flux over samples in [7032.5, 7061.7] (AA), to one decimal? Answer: 0.7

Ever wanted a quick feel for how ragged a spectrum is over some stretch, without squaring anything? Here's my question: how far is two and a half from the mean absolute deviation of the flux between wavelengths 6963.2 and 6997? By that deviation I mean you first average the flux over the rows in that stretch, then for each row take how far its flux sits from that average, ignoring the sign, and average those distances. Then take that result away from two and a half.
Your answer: 1.63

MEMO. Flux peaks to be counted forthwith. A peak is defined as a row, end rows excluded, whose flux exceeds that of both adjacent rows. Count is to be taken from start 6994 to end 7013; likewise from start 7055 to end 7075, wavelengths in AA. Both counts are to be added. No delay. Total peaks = 5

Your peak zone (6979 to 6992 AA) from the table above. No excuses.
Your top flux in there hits 23.57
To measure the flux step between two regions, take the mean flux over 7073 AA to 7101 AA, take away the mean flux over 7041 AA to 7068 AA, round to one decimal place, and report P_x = 1.1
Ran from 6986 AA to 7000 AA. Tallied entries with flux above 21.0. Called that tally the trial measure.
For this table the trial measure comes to 7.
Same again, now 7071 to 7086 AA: 5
